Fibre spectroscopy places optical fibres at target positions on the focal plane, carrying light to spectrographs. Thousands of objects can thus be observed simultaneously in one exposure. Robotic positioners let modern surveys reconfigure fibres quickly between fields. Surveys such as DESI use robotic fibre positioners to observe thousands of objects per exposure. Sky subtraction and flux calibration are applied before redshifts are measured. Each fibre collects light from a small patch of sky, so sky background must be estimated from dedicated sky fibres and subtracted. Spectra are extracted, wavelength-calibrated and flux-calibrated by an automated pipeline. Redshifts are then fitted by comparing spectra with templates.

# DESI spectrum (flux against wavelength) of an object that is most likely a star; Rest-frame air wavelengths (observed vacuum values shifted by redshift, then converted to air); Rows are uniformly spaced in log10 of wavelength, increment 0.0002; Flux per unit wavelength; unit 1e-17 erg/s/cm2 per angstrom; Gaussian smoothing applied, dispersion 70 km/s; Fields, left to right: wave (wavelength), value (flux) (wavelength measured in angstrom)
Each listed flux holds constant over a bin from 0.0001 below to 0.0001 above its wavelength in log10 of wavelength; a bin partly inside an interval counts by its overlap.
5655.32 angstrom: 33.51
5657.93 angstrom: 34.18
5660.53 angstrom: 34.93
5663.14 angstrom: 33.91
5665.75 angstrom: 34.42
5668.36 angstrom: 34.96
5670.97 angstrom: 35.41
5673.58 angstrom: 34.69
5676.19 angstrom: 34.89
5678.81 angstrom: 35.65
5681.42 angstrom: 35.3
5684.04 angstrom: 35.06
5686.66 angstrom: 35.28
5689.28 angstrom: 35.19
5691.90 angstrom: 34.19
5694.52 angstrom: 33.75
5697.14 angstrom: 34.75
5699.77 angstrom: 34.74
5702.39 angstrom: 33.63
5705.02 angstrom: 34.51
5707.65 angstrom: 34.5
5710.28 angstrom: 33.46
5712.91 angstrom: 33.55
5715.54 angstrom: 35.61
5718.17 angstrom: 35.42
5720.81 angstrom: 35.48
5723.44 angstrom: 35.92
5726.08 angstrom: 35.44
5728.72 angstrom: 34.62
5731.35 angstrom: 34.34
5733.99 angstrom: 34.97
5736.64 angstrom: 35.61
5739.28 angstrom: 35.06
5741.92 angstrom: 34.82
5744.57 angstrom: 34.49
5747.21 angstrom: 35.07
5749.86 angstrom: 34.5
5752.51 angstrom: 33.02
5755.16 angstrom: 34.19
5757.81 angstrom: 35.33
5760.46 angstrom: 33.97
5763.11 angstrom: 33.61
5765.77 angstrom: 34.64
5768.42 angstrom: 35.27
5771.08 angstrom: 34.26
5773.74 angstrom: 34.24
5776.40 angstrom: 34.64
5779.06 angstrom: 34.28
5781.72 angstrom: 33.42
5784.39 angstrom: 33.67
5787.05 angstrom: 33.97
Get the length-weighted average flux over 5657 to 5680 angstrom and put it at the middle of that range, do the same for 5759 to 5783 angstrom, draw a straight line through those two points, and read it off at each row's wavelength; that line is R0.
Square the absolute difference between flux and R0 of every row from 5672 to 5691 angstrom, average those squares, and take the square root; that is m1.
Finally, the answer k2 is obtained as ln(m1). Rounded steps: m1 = 0.52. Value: -0.65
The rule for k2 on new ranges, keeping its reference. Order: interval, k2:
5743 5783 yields -0.47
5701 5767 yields -0.25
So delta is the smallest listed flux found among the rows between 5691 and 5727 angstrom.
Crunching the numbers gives 33.46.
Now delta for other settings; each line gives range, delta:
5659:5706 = 33.63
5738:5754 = 33.02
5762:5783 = 33.42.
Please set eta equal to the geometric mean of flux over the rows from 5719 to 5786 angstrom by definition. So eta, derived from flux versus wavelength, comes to 34.6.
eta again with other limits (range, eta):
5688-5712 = 34.3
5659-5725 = 34.8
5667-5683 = 35.1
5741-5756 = 34.3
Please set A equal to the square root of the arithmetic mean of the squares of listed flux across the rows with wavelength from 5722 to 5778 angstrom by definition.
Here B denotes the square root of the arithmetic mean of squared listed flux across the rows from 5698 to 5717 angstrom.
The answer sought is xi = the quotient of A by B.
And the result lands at 1.01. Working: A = 34.7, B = 34.3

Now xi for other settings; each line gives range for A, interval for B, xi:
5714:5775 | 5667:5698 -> 1.00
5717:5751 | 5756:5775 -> 1.02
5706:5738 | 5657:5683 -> 1.00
